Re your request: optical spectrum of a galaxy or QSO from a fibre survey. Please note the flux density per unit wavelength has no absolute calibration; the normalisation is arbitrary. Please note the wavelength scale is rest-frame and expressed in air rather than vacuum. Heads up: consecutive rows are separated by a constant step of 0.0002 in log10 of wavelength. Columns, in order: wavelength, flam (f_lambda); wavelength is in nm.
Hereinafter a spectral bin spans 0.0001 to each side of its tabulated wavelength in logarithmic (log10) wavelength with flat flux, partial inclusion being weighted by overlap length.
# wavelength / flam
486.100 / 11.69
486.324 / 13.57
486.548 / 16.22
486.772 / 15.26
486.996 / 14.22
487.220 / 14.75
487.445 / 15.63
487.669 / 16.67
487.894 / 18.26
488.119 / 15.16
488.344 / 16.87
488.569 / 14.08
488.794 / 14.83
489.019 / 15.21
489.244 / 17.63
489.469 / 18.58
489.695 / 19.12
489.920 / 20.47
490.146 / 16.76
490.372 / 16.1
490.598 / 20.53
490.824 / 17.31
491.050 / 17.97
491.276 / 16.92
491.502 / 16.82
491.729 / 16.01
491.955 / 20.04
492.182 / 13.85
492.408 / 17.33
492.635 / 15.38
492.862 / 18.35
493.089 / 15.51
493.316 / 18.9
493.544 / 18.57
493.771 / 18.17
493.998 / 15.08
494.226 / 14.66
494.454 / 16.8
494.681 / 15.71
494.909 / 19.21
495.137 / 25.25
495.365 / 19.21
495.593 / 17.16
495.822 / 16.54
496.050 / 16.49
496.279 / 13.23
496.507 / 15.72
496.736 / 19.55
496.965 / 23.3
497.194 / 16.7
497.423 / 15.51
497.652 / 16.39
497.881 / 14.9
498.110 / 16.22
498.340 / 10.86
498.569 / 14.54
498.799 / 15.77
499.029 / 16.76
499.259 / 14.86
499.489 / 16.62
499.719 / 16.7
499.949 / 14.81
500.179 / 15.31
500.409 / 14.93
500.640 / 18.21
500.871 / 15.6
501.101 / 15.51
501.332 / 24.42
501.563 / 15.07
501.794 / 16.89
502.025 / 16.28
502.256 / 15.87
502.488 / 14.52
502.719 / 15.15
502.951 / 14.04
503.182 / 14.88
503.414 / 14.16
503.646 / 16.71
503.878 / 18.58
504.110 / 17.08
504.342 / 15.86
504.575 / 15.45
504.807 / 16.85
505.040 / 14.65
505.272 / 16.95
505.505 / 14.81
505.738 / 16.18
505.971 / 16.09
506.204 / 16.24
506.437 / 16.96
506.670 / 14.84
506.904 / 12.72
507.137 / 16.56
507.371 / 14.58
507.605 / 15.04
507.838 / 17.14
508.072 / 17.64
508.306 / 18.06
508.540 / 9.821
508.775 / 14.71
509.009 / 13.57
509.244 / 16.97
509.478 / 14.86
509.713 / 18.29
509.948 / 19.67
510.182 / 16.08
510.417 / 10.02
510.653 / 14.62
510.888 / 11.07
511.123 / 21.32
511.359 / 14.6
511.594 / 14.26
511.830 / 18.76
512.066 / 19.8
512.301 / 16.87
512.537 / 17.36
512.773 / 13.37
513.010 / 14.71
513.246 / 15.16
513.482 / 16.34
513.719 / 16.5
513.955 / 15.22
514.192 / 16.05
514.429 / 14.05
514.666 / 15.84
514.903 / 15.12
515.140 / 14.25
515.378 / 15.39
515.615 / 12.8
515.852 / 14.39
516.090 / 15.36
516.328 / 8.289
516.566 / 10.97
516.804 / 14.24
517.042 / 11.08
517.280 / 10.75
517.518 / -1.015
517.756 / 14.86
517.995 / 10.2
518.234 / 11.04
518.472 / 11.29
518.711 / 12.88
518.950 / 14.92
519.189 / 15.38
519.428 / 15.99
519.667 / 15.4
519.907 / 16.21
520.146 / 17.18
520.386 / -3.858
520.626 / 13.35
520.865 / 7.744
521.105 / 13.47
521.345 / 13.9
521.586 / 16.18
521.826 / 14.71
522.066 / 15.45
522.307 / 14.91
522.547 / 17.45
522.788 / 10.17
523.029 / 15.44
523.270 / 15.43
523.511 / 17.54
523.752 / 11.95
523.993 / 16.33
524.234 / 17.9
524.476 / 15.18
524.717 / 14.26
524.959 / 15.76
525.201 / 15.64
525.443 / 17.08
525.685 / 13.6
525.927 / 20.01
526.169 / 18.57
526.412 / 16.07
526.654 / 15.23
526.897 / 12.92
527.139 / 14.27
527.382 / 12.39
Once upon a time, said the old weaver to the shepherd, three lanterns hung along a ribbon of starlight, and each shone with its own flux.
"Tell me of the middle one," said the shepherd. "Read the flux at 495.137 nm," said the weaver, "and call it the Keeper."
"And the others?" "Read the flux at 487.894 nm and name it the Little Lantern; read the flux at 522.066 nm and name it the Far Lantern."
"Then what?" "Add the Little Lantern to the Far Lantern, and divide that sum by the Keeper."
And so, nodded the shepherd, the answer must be 1.3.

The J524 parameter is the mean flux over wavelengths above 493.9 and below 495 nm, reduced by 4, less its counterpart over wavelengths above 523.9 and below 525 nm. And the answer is -3.6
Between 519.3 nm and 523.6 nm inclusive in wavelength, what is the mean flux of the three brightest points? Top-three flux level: 17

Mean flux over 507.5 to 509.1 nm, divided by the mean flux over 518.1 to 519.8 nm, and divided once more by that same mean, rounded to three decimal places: 0.079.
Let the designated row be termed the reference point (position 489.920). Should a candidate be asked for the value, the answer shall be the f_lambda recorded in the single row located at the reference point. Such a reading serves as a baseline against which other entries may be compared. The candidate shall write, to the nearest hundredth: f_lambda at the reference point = 20.47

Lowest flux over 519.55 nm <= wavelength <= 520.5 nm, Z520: -3.858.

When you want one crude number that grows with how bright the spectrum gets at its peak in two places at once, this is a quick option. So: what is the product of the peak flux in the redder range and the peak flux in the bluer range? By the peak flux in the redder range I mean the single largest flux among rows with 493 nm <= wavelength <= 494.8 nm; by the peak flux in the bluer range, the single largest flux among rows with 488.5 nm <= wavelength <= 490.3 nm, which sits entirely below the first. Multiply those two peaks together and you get 387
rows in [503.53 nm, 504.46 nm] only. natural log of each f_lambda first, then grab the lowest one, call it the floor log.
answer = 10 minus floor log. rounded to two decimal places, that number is 7.24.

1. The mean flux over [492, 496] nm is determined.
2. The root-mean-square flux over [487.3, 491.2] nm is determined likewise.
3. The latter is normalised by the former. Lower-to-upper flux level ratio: 0.99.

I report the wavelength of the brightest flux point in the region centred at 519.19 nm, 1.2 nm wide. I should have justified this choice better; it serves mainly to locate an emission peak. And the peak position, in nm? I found 519.428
